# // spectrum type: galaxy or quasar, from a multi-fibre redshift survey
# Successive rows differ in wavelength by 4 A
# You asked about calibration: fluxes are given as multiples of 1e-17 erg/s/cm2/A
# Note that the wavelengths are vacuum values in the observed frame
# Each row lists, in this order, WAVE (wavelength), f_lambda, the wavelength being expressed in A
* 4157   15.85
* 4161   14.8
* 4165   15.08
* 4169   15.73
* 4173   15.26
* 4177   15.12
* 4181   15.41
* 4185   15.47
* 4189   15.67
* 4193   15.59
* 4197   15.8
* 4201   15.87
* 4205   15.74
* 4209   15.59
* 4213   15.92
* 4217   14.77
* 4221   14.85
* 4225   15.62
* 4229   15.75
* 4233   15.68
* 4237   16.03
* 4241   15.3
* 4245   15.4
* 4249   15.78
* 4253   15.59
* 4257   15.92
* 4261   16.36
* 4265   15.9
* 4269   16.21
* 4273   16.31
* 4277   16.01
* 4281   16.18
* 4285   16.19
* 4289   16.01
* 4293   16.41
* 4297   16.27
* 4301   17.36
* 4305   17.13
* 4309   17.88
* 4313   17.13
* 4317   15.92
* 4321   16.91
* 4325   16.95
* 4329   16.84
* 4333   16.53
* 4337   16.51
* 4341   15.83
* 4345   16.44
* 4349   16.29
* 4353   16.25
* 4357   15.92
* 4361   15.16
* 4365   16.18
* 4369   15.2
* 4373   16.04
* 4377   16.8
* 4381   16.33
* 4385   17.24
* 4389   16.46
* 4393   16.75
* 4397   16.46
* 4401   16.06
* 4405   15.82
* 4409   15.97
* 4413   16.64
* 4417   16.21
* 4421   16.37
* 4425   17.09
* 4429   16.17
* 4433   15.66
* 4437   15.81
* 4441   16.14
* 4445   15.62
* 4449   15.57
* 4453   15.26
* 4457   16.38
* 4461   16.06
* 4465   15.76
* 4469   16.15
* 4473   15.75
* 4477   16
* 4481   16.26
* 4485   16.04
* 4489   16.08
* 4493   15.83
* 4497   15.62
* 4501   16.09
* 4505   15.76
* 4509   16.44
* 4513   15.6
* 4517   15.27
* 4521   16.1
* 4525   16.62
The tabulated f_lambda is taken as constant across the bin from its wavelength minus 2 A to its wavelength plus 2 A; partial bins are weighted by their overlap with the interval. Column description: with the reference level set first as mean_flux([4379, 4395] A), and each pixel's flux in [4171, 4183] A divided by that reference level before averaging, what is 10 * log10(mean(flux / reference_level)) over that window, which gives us -0.39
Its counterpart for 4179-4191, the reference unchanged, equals -0.32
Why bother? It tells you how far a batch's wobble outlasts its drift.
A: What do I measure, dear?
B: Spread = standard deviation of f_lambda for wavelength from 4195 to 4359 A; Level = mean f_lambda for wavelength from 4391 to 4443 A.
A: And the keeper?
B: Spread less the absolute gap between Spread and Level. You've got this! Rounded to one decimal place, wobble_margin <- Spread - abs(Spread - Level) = -15.0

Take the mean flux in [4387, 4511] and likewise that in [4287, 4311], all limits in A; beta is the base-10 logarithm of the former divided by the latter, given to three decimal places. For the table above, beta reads -0.020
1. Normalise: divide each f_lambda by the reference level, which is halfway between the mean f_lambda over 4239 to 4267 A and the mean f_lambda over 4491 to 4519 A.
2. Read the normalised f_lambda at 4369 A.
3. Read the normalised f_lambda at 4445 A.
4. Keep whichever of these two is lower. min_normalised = 0.96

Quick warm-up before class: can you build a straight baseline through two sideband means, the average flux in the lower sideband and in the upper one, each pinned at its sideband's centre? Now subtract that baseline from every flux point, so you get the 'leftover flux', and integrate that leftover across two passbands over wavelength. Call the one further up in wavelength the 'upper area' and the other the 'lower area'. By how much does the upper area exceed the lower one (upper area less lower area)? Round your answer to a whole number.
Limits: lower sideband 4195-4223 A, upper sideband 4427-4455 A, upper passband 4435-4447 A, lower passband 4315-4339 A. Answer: -22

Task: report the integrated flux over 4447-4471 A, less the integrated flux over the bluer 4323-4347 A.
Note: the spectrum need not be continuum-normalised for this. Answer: -16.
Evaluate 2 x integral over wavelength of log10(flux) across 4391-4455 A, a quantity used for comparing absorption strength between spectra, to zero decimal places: 154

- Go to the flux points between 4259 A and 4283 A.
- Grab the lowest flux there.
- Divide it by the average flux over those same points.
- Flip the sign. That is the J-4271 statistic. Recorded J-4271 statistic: -0.984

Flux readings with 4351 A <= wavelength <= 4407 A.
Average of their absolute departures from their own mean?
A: 0.42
